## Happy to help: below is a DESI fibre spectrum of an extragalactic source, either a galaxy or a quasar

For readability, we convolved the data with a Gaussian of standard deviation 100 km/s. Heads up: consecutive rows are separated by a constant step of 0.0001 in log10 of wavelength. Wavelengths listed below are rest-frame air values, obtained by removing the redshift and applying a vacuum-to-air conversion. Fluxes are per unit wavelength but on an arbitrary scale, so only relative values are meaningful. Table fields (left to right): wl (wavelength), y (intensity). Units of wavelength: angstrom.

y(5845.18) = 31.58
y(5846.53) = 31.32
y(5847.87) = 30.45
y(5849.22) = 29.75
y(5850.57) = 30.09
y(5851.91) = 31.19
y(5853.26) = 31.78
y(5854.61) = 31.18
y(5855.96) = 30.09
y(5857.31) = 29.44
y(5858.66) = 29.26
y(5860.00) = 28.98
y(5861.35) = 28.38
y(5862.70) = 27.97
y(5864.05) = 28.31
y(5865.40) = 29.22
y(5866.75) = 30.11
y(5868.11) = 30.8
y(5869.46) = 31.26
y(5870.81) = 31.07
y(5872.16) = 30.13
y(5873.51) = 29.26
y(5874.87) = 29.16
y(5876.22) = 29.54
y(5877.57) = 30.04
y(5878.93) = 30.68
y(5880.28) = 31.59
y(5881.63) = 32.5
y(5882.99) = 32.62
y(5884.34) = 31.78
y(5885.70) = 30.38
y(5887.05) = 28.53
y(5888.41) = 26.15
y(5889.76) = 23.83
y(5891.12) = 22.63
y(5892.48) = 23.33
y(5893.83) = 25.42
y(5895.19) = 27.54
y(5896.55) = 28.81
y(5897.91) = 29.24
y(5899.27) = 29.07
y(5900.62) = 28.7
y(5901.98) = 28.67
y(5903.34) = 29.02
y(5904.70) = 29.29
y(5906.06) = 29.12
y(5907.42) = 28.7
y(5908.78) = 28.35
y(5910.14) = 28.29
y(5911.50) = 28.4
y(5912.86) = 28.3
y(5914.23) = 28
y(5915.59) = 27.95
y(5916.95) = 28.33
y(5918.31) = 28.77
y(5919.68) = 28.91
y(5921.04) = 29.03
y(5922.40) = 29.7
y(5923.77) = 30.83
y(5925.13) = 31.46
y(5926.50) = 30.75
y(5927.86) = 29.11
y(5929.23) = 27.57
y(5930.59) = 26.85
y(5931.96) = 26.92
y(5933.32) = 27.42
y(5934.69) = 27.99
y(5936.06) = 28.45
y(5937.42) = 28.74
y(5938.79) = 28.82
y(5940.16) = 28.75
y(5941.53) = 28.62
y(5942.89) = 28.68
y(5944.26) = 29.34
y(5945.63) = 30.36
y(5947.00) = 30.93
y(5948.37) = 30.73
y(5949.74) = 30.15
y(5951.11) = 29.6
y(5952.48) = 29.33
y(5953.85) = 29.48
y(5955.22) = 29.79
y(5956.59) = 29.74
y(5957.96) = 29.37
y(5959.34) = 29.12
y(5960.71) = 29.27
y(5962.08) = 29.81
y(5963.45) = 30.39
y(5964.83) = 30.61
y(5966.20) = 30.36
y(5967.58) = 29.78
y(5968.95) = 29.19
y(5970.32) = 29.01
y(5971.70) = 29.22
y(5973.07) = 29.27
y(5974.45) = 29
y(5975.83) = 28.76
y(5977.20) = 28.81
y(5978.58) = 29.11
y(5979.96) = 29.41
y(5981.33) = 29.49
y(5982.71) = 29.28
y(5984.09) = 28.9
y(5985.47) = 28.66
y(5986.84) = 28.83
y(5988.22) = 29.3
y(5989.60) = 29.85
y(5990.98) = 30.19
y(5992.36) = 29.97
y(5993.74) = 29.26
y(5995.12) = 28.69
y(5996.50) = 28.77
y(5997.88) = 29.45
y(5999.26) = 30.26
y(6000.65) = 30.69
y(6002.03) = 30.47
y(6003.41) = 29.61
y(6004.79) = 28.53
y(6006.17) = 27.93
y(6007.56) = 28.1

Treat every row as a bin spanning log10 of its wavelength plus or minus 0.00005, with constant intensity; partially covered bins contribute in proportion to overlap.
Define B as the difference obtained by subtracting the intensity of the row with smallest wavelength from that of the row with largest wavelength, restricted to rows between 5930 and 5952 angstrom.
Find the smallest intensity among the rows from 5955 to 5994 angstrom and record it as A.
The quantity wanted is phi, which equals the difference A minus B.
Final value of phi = 26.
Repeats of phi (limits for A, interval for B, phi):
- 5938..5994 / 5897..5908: 29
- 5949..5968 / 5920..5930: 31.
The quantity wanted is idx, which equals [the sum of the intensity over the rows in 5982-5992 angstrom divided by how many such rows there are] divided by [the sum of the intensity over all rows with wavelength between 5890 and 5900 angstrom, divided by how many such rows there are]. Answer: 1.10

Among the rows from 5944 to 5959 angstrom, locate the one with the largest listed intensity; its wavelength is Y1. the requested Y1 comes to 5947.00 angstrom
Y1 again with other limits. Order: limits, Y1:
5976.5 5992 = 5990.98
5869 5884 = 5882.99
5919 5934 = 5925.13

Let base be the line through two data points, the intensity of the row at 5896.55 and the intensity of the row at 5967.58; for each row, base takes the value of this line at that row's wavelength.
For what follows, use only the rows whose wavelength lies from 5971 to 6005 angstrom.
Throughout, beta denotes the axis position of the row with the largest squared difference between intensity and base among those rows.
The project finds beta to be 6004.79 angstrom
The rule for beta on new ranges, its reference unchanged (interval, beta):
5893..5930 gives 5893.83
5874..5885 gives 5882.99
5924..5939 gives 5930.59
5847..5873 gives 5853.26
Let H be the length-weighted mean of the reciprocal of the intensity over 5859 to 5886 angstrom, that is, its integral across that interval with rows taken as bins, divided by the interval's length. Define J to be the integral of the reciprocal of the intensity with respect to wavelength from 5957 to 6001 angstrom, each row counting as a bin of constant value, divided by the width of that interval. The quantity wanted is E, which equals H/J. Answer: 0.98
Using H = 0.0332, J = 0.0340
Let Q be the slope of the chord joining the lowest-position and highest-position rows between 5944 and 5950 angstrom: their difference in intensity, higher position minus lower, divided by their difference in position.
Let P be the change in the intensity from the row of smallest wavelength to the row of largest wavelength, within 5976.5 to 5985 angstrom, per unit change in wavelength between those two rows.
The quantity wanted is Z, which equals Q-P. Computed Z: 0.13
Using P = 0.0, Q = 0.1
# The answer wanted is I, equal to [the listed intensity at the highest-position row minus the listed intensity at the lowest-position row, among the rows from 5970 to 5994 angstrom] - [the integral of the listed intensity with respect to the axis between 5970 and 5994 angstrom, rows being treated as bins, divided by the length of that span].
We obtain -29.0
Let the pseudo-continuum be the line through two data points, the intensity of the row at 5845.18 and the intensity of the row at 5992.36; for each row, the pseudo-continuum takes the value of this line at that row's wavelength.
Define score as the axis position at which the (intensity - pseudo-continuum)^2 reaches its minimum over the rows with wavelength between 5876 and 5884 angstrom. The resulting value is 5880.28 angstrom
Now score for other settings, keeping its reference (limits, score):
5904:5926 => 5923.77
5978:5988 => 5981.33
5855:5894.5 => 5869.46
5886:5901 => 5897.91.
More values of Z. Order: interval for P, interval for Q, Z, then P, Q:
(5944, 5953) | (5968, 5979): -0.01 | 0.0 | 0.0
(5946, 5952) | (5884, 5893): -0.71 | -0.3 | -1.0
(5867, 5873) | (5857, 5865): 0.00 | -0.2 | -0.2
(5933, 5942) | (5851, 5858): -0.47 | 0.1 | -0.3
